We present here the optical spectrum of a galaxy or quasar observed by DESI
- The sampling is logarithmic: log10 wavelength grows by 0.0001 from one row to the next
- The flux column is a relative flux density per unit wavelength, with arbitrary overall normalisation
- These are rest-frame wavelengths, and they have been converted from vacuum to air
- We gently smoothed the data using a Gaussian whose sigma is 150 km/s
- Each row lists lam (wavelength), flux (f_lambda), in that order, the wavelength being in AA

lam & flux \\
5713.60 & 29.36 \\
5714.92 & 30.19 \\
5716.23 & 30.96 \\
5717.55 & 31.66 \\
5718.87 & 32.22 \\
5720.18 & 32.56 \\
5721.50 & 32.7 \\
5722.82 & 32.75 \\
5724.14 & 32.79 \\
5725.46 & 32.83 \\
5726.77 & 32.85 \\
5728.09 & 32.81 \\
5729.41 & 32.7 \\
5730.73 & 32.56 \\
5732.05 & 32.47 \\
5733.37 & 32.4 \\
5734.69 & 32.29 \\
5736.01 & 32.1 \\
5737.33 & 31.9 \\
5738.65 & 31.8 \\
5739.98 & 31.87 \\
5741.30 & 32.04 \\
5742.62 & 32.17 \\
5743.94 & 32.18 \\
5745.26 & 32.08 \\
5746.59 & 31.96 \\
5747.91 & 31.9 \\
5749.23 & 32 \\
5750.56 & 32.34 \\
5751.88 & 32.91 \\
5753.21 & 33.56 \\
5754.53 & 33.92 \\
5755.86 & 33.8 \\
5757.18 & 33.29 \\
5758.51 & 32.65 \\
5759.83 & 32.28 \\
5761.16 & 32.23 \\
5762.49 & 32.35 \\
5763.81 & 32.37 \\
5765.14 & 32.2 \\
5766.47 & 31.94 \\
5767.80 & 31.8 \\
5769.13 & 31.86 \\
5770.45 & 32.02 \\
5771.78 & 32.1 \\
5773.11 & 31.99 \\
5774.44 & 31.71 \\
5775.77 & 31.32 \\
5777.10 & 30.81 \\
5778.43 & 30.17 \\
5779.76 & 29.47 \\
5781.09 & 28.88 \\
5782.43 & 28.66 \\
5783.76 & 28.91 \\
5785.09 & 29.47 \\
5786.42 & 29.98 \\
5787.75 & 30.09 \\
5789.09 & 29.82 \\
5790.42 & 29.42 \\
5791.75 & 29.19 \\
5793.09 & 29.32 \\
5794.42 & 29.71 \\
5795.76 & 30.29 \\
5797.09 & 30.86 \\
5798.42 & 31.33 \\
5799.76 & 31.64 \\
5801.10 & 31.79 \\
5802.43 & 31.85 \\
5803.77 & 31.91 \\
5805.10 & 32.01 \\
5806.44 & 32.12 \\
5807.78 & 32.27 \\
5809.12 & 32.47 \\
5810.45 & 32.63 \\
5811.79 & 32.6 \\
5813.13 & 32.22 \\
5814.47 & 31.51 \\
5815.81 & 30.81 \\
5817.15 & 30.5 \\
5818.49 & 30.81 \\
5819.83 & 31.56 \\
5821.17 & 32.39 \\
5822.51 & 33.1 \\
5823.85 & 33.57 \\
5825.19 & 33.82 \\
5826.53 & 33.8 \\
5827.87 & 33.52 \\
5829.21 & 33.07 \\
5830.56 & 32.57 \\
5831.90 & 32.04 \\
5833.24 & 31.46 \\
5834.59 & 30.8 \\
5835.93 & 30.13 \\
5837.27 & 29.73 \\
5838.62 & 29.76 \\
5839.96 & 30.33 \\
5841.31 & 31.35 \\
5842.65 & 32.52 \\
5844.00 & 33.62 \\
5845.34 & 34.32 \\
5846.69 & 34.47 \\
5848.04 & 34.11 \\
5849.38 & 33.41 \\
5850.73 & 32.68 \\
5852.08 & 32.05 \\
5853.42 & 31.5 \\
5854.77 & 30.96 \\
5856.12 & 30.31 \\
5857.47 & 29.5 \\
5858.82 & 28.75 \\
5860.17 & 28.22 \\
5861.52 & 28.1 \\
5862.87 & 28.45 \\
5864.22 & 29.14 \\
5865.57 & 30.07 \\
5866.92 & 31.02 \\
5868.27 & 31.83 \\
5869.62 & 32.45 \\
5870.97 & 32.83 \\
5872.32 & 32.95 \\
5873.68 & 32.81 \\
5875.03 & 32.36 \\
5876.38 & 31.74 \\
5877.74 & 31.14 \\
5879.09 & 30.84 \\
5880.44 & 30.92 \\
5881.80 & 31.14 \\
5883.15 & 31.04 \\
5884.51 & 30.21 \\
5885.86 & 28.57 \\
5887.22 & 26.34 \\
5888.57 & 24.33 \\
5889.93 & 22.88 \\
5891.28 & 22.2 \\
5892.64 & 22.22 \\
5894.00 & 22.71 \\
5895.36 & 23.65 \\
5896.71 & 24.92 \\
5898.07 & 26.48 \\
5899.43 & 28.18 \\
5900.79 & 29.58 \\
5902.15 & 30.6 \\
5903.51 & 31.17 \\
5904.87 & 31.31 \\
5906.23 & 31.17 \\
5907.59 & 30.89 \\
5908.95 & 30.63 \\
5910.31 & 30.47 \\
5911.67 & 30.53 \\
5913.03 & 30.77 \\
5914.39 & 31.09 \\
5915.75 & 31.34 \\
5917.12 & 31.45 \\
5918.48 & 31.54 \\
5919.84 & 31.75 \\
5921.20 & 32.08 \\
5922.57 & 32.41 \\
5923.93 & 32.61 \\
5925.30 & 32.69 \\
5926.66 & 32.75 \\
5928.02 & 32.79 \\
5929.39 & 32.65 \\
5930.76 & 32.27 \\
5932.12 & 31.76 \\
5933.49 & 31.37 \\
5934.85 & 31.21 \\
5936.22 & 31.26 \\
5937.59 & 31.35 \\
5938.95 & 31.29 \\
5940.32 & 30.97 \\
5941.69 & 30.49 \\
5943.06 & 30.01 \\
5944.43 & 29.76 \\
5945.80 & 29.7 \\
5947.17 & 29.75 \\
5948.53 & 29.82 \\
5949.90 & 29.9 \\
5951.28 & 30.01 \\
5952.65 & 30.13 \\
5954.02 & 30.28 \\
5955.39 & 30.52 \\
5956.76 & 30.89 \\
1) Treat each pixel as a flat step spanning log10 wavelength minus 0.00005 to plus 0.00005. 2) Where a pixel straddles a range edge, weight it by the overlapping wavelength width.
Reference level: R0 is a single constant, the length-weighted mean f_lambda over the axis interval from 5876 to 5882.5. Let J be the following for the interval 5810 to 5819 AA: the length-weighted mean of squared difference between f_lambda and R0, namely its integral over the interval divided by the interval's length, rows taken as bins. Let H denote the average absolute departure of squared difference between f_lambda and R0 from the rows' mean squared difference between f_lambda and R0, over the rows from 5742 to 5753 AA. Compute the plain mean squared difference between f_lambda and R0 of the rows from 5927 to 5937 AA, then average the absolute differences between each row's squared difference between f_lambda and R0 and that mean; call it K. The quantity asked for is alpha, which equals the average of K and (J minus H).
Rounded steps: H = 0.55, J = 0.9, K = 0.99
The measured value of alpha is 0.7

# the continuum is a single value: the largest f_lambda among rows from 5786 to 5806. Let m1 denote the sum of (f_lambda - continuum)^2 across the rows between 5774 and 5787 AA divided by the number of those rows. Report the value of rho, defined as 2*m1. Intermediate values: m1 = 5.3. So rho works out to 11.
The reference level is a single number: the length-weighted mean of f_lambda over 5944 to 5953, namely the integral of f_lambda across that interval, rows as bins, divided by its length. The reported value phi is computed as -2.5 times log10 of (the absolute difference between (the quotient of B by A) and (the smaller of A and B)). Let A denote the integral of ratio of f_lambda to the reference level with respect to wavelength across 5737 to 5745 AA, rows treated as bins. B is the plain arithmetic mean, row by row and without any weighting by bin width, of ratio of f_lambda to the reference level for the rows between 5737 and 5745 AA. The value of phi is 0.059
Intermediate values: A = 8.58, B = 1.07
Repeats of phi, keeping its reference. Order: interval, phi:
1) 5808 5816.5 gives 0.049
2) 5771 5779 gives 0.084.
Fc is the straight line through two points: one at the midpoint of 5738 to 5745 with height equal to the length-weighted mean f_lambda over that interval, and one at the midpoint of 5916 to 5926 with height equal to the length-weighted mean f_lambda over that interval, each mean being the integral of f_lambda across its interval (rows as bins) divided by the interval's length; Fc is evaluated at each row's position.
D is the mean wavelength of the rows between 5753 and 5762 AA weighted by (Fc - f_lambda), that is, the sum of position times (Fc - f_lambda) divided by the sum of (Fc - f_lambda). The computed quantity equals 5755.7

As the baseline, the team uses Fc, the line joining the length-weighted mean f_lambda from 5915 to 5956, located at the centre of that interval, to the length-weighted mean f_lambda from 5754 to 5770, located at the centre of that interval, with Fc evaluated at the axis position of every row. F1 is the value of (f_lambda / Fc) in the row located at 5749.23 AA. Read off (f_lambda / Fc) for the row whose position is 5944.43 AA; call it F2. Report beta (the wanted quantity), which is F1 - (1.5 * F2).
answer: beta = -0.45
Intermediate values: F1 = 0.98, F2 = 0.96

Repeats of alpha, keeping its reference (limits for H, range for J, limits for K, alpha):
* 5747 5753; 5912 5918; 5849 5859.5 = 0.5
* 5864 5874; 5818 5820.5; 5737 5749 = -0.4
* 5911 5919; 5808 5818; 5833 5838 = 0.9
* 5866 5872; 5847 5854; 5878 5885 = 1.6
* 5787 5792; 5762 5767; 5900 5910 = 0.4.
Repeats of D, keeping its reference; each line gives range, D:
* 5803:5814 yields 5810.7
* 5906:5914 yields 5909.9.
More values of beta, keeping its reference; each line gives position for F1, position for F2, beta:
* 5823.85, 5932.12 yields -0.48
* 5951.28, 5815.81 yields -0.47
